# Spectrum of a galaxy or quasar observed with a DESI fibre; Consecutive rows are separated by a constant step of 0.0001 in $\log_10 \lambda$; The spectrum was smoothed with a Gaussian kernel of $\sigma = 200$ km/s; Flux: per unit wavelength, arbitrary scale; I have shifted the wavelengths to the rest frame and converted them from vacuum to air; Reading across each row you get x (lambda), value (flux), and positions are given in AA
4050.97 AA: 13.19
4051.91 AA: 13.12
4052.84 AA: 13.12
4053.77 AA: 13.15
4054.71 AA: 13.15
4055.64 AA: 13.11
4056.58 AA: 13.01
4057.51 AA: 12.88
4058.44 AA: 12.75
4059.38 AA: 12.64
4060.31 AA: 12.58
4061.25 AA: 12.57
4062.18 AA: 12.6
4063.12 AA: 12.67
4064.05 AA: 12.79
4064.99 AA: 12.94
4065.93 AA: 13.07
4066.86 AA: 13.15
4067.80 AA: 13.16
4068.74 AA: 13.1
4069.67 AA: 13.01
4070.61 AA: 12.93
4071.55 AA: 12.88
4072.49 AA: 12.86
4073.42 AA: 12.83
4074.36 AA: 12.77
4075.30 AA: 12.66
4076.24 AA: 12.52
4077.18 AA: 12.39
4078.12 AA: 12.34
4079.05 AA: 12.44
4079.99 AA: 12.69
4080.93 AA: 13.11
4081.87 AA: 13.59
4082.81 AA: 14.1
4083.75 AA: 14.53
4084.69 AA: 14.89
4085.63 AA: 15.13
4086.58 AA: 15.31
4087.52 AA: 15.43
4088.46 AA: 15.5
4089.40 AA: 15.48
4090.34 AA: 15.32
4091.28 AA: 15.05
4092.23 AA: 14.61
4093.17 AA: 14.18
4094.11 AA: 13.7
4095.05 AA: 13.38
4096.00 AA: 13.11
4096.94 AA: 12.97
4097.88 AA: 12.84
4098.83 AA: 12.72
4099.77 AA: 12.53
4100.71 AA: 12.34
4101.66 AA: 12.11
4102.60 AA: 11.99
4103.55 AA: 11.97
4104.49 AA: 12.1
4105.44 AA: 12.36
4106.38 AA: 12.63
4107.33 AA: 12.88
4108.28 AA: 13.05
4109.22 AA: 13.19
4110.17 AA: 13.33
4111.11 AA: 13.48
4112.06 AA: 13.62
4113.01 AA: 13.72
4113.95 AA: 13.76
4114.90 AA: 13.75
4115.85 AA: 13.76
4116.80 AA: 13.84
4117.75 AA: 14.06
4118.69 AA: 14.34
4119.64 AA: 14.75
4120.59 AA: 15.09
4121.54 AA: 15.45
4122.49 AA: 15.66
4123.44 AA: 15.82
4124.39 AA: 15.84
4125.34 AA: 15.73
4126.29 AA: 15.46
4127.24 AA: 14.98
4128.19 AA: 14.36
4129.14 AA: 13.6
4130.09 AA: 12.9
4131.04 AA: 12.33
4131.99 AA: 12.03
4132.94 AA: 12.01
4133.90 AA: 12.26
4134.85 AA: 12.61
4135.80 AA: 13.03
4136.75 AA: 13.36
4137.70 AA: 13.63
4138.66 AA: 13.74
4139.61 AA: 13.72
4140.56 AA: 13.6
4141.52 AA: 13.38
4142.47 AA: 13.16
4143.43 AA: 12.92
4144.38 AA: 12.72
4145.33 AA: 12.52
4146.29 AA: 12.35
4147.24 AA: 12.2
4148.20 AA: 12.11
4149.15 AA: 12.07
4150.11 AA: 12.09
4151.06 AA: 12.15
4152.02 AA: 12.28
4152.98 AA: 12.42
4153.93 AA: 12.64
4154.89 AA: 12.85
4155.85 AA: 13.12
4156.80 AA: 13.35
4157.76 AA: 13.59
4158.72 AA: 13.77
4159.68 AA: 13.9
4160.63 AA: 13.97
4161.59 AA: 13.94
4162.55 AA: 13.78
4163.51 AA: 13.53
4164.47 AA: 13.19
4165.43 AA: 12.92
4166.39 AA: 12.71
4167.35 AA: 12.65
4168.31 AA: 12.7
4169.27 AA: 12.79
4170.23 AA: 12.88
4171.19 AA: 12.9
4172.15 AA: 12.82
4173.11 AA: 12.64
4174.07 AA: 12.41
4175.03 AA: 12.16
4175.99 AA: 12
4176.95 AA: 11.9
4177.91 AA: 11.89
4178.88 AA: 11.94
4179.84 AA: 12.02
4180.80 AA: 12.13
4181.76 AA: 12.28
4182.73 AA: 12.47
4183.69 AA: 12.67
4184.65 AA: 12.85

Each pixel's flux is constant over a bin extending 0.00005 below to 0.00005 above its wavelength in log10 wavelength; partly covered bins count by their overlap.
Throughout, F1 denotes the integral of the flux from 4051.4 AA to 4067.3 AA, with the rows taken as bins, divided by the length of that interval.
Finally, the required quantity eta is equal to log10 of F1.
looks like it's 1.11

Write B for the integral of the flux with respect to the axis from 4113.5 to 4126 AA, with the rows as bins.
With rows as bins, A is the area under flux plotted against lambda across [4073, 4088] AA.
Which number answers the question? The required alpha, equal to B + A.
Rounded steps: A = 203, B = 185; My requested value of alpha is 388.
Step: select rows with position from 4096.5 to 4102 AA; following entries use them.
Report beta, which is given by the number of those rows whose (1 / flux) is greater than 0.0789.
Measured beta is 3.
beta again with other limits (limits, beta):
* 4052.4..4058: 0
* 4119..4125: 0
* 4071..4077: 2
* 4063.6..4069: 0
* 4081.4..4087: 0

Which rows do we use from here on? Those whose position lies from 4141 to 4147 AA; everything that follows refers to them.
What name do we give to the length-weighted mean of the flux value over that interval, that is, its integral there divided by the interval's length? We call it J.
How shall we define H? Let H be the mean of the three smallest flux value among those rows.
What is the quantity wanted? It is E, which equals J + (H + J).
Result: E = 38.2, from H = 12.5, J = 12.8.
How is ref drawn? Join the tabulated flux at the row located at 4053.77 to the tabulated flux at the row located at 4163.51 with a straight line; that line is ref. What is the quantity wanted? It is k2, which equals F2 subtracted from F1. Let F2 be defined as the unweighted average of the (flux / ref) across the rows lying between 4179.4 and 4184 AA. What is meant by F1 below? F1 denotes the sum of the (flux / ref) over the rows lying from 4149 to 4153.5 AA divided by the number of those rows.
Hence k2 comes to 0.00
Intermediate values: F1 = 0.90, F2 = 0.91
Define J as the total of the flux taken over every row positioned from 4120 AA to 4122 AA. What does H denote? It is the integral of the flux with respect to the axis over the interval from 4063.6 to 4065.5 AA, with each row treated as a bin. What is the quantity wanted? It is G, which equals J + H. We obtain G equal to 55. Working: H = 24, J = 30.5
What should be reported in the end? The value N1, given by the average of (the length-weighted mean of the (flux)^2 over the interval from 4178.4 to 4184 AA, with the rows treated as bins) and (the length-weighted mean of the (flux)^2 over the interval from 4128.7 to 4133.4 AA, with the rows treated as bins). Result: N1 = 154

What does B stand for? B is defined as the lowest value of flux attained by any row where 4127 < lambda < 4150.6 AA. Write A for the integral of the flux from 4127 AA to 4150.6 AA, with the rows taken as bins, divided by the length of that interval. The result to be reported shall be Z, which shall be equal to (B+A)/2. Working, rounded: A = 12.9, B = 12.01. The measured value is 12.5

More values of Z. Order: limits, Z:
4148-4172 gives 12.5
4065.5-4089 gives 12.9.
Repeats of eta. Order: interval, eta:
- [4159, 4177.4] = 1.11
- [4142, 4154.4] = 1.09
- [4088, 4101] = 1.14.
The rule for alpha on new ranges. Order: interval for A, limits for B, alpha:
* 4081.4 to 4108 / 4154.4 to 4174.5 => 628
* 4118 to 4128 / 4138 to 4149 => 295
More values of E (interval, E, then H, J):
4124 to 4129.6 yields 44.3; 14.3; 15.0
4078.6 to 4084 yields 39.5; 12.7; 13.4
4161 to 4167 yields 39.6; 12.9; 13.3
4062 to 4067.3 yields 38.5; 12.7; 12.9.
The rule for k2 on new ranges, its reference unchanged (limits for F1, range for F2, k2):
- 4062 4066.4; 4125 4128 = -0.18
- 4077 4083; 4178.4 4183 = 0.08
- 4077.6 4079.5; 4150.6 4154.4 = 0.02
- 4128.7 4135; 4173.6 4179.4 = 0.05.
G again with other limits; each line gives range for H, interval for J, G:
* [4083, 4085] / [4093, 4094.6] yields 57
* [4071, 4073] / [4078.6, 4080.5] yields 51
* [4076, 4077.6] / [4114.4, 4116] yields 47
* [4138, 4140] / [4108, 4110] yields 54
